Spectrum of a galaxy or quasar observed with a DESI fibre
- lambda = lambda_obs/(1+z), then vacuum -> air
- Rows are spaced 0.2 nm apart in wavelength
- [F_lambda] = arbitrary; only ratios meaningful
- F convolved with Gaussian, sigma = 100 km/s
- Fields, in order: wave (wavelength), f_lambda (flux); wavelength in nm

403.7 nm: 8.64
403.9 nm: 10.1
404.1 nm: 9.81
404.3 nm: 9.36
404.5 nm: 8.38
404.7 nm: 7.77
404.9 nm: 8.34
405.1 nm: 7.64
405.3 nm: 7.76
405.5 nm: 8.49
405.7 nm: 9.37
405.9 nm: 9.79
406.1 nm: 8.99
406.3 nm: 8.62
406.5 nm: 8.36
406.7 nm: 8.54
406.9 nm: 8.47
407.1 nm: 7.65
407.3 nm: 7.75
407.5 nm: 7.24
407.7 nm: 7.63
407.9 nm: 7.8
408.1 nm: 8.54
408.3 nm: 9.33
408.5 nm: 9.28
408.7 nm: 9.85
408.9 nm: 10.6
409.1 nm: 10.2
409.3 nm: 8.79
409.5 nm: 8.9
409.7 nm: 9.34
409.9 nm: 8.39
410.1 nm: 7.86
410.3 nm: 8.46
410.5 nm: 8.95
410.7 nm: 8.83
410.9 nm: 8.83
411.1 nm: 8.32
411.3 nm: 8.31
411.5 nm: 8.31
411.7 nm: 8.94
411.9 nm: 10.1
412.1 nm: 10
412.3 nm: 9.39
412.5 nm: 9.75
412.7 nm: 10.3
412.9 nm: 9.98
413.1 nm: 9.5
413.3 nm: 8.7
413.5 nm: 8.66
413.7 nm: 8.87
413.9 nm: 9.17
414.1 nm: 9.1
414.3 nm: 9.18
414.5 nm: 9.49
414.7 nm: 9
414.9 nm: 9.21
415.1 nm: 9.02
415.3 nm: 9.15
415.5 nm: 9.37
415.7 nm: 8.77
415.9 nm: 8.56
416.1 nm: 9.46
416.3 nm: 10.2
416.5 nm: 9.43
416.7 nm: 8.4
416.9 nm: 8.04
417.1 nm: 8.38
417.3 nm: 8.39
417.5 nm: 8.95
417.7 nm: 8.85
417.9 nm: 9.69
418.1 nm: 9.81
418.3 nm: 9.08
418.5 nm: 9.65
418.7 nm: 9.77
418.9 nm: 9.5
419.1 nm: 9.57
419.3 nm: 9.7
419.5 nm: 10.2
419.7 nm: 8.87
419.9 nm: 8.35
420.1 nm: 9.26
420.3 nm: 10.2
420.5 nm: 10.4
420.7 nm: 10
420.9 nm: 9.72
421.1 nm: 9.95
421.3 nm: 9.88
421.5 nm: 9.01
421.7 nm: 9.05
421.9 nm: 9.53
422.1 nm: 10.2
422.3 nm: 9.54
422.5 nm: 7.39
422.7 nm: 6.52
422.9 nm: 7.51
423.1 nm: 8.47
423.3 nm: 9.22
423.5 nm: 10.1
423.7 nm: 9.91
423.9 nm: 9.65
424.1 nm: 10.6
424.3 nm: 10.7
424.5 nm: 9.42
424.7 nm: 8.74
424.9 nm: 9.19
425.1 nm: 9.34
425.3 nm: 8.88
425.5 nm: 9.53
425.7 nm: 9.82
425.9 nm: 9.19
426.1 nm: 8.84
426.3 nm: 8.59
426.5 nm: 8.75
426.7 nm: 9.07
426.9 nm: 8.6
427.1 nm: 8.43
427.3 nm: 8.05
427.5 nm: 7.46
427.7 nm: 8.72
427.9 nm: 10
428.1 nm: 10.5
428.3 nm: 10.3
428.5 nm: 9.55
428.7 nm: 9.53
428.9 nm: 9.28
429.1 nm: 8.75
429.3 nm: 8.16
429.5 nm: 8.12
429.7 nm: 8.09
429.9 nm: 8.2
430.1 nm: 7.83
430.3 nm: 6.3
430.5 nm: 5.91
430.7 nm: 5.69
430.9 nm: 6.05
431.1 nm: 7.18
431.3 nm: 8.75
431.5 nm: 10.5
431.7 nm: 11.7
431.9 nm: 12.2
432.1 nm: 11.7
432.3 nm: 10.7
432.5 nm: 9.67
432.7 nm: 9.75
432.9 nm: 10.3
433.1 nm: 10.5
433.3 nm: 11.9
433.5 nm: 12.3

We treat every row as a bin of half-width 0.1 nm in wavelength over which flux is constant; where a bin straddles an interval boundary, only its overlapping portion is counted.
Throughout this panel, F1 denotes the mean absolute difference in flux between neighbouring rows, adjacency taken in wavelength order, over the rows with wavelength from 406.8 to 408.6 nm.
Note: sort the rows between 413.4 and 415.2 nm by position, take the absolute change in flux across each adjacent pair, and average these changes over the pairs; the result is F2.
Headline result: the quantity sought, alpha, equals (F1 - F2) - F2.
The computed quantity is 0.0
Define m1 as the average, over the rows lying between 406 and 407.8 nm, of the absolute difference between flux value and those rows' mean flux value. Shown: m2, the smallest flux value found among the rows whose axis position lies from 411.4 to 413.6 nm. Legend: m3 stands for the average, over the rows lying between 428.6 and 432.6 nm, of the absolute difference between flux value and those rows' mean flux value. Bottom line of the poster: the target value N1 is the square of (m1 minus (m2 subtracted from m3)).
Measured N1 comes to 53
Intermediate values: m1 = 0.51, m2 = 8.31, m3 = 1.6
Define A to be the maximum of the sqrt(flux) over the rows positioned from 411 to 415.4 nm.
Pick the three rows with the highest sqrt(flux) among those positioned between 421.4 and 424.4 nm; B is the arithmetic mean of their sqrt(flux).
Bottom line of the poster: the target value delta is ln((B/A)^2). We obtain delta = 0.02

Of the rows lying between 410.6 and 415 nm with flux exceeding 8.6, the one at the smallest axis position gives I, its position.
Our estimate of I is 410.7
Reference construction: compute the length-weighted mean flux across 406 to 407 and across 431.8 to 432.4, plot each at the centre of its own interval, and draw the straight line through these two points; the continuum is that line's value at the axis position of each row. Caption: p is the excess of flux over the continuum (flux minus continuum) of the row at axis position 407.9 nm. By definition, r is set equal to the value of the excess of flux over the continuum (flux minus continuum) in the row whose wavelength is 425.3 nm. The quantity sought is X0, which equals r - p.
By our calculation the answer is -0.9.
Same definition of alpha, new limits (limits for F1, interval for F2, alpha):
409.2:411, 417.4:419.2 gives -0.3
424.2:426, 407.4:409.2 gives -0.4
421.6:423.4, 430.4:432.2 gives -0.9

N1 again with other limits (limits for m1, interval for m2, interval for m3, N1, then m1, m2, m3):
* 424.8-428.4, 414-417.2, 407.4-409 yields 59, 0.59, 8.04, 1.0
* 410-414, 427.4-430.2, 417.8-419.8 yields 60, 0.57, 7.46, 0.3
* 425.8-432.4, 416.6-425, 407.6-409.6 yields 48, 1.20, 6.52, 0.8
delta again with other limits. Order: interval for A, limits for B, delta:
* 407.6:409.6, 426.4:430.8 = -0.03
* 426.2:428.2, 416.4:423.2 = -0.02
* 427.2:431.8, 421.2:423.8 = -0.15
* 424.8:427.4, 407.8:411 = 0.04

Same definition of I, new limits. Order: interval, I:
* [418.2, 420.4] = 418.3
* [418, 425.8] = 418.1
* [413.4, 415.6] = 413.5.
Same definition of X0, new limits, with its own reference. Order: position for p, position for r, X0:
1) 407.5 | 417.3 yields 0.0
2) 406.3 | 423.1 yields -2.1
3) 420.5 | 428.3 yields -1.0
